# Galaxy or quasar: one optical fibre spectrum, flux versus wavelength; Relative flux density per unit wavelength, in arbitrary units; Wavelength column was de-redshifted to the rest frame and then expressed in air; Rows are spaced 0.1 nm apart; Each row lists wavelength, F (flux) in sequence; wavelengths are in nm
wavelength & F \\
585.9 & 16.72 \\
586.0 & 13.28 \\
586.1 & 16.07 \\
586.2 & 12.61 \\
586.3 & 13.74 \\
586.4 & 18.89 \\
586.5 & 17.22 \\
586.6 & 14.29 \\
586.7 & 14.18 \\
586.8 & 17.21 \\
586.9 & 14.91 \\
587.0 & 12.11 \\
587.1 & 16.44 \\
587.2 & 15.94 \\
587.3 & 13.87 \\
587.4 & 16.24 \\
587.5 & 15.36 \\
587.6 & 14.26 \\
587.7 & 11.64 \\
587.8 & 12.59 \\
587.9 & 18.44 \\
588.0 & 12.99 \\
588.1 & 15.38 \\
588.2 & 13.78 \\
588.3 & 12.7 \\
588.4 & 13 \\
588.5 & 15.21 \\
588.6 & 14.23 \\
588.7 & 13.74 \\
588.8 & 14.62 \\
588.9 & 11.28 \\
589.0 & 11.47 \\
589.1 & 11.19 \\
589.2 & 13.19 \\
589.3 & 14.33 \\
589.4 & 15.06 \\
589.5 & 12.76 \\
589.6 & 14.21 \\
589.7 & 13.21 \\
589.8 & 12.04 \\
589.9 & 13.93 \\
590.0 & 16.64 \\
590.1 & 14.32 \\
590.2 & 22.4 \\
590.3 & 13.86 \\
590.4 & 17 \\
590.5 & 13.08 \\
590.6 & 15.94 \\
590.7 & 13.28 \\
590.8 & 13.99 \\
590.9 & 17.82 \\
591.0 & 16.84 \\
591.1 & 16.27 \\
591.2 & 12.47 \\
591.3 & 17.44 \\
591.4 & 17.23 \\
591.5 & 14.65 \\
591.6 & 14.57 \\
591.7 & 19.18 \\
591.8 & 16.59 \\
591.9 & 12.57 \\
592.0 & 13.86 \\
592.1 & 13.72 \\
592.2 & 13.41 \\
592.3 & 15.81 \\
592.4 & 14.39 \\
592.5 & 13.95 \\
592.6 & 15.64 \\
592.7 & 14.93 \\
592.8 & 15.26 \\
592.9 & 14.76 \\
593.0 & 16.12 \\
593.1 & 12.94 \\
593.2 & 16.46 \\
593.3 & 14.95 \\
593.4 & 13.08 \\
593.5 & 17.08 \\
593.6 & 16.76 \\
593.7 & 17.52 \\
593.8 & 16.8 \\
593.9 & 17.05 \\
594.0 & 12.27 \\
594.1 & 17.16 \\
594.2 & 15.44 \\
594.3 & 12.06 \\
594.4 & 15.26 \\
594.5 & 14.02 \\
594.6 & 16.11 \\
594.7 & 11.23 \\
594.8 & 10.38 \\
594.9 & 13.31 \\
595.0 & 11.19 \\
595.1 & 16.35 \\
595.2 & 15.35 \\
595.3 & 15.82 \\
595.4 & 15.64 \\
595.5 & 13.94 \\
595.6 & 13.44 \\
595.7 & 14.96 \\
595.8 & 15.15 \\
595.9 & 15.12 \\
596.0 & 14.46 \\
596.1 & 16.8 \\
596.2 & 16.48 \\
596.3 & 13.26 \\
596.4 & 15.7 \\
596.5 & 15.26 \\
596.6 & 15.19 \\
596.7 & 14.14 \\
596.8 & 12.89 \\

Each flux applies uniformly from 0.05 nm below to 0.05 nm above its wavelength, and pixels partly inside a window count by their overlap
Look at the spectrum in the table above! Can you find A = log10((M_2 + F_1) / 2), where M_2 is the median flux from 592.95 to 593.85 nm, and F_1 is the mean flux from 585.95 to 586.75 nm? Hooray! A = 1.20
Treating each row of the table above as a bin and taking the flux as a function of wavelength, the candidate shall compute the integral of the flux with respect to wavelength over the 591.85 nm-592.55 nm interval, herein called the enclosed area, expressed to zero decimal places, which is 10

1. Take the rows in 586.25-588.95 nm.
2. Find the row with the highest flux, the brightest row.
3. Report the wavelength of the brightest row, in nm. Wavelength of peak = 586.4 nm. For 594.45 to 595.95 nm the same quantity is 595.1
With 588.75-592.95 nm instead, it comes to 590.2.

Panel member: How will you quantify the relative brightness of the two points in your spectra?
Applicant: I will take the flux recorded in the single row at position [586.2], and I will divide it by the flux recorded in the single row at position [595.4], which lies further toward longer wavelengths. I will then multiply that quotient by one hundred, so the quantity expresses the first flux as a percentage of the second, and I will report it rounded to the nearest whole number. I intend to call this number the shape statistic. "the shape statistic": 81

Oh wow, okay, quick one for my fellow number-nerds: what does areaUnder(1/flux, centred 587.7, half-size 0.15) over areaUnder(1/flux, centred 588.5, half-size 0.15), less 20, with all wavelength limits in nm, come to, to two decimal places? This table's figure -18.89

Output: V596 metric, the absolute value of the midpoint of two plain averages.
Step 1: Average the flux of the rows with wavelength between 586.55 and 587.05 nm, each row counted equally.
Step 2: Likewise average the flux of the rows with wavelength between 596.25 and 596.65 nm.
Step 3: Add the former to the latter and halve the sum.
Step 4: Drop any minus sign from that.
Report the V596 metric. 14.7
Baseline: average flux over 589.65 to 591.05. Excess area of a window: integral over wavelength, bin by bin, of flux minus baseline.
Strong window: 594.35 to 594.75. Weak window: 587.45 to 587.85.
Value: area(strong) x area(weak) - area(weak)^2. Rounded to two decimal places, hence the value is -0.20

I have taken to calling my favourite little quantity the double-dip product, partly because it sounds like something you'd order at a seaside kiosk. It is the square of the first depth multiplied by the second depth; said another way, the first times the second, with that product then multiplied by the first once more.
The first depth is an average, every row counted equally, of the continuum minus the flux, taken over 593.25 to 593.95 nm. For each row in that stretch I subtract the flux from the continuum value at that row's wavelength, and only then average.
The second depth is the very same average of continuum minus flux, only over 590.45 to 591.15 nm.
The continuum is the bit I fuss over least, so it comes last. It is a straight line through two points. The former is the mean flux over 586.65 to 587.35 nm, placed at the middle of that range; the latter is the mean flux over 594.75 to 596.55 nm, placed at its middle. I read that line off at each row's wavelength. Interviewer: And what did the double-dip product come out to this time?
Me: -1.2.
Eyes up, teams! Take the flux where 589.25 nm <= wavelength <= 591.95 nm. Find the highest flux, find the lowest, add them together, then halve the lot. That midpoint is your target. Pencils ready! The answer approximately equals 17.22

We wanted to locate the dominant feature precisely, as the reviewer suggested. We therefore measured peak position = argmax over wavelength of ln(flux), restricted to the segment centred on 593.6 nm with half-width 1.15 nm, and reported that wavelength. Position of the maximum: 593.7 nm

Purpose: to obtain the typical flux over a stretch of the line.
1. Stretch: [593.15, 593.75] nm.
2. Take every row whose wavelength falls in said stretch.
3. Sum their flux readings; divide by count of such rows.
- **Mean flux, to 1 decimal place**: 16.0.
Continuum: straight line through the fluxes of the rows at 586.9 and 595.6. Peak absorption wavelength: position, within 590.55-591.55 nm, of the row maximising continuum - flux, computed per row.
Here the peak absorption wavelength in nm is 591.2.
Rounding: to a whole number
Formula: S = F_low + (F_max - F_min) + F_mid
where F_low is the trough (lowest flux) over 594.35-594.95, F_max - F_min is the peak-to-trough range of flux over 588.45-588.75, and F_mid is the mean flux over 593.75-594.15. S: 28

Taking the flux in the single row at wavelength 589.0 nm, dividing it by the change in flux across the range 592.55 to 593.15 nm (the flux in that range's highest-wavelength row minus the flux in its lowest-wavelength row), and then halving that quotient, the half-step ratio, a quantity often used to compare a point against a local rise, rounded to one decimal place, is -2.1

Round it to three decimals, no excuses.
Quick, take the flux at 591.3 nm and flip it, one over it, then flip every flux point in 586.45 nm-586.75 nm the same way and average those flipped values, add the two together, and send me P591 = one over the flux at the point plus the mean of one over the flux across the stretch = 0.124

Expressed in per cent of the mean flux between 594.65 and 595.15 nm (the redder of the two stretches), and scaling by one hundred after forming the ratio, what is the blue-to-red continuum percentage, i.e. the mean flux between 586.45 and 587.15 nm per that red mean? 122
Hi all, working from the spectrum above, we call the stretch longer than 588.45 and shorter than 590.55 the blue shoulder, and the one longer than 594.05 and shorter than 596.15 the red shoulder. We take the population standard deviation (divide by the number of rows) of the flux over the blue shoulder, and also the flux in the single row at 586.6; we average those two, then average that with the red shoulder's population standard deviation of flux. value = 5.09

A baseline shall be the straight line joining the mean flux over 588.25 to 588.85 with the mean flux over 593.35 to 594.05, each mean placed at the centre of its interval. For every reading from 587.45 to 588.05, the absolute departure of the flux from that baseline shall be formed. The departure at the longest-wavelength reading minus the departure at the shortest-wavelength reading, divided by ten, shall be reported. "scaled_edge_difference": -0.1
